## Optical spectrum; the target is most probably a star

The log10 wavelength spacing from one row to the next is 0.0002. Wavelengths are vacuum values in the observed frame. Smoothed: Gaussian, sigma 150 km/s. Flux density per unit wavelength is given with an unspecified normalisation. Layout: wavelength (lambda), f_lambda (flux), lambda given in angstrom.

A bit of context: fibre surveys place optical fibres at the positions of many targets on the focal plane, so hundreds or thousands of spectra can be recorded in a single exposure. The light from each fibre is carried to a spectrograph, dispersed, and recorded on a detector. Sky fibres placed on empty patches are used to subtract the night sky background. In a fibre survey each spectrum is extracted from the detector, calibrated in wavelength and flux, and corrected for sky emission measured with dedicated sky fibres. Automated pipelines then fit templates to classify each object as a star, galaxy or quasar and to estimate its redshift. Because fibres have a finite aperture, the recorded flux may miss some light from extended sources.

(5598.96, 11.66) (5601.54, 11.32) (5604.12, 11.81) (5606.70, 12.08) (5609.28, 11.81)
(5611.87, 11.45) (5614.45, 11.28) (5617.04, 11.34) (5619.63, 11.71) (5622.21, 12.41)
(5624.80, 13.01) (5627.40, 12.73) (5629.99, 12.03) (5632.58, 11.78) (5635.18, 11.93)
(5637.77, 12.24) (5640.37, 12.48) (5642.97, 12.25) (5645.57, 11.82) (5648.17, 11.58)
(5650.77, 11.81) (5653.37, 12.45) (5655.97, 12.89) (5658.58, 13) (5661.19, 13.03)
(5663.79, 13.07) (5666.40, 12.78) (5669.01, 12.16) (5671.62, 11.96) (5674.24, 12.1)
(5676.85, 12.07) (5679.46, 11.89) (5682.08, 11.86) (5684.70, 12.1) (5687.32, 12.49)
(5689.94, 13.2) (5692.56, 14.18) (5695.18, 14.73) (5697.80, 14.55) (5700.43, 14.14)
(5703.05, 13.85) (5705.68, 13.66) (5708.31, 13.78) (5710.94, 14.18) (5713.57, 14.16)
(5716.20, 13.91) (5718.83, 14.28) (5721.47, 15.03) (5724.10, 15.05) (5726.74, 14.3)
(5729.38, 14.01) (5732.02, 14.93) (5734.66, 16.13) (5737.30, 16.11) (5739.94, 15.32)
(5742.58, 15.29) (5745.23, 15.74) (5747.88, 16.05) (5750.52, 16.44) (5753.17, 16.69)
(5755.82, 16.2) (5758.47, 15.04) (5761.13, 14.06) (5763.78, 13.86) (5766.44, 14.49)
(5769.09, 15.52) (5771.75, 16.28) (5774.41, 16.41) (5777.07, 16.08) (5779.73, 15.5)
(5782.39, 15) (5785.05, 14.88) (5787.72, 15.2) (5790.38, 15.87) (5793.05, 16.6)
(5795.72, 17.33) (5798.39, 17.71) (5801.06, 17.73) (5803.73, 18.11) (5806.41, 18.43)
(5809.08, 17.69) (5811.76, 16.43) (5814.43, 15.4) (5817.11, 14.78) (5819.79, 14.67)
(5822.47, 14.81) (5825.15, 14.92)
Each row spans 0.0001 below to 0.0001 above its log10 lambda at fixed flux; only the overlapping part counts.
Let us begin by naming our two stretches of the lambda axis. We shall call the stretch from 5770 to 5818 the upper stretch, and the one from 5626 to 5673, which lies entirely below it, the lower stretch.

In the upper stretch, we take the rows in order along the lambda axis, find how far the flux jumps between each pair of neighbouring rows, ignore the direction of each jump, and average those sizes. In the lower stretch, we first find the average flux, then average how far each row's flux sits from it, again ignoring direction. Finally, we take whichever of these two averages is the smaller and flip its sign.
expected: -0.42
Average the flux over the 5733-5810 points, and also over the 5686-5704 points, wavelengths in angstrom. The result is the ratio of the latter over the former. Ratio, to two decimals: 0.86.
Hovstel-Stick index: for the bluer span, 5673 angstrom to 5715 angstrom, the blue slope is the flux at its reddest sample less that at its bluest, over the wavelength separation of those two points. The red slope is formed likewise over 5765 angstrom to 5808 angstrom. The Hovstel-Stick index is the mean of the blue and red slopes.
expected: 0.075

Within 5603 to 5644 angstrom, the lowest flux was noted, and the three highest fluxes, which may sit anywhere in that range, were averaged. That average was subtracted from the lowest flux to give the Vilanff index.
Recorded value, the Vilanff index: -1.5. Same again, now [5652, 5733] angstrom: -3.1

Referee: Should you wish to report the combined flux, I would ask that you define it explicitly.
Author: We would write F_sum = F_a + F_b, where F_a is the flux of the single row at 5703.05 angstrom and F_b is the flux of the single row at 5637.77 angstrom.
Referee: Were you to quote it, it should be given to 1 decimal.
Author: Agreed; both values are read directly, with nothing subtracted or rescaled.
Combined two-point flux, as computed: 26.1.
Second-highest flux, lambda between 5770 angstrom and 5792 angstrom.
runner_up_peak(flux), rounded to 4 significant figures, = 16.28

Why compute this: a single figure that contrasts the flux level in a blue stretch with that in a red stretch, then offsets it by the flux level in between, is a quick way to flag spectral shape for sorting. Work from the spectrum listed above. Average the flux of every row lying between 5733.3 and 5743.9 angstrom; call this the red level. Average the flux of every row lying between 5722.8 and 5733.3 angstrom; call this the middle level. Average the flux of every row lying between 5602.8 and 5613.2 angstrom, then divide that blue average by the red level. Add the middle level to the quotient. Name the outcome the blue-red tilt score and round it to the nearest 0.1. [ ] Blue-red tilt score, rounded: 15.3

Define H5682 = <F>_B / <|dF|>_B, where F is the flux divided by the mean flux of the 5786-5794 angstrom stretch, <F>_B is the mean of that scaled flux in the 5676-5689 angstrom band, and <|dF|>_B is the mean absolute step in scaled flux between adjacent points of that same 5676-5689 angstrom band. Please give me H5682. 58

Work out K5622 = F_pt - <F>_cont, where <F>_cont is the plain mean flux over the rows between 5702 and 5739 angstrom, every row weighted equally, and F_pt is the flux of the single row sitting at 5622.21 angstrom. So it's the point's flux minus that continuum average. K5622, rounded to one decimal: -2.1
